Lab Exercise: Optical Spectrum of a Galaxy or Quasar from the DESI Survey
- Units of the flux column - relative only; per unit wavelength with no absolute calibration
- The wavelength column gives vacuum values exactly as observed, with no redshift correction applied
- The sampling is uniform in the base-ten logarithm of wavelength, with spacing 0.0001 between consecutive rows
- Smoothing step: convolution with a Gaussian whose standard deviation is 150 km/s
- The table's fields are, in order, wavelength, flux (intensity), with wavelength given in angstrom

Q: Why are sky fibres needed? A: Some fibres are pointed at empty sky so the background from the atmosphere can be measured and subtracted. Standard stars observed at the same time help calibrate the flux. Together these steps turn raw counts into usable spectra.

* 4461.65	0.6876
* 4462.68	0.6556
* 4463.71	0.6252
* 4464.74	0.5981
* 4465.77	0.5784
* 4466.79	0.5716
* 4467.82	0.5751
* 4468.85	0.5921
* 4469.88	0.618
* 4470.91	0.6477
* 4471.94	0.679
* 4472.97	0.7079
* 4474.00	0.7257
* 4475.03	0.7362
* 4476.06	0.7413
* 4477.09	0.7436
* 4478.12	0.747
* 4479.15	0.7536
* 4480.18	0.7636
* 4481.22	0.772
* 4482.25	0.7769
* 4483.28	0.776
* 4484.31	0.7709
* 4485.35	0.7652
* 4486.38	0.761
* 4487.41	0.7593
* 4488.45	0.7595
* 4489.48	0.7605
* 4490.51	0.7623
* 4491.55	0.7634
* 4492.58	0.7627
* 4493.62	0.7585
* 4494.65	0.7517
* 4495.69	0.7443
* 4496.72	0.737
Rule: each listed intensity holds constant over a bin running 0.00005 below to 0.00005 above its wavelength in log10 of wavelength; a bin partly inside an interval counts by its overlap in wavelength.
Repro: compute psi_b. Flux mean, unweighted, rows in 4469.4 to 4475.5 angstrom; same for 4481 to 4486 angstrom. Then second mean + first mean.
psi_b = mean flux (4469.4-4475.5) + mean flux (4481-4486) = 1.46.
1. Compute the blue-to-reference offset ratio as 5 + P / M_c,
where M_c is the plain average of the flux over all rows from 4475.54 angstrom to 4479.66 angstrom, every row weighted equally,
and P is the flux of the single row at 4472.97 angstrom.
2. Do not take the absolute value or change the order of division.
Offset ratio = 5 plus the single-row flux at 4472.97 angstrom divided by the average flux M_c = 5.95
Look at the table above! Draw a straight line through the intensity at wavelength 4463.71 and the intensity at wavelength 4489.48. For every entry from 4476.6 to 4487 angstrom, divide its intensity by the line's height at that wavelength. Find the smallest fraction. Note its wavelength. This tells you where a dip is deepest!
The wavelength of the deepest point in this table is 4486.38 angstrom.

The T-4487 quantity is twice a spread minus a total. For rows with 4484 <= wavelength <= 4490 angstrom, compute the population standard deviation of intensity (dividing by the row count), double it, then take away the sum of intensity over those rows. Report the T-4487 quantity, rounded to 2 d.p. -4.57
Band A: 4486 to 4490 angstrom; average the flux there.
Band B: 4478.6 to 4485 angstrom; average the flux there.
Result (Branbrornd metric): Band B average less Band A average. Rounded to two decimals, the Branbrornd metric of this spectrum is 0.01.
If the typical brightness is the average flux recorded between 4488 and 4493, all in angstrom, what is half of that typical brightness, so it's 0.381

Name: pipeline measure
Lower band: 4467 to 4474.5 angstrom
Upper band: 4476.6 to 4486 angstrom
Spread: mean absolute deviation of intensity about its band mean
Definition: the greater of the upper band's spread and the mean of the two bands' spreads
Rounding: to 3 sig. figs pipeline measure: 0.0285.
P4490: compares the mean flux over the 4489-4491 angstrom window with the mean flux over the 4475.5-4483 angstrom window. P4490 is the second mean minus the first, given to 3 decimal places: -0.005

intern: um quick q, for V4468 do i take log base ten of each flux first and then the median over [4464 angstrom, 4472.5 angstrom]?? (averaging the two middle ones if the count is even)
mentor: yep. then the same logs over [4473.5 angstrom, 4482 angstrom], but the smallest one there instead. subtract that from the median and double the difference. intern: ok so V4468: -0.17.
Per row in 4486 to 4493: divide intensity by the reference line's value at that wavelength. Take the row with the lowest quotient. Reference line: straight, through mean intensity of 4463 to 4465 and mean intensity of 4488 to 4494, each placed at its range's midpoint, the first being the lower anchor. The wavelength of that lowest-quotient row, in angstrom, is 4492.58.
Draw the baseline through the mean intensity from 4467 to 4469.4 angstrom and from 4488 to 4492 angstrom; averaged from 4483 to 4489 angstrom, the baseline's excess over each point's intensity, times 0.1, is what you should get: -0.004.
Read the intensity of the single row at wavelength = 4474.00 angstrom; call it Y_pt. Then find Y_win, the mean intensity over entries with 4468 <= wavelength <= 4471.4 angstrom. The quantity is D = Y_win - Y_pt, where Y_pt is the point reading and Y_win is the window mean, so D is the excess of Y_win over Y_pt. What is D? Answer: -0.11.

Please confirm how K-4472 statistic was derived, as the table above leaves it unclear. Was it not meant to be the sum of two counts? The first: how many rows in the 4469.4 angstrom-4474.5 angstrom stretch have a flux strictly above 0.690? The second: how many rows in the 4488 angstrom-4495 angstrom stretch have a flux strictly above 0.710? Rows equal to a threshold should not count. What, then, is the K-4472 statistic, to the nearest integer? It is 9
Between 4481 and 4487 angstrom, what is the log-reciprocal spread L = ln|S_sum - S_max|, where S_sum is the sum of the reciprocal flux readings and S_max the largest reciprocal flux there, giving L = 1.9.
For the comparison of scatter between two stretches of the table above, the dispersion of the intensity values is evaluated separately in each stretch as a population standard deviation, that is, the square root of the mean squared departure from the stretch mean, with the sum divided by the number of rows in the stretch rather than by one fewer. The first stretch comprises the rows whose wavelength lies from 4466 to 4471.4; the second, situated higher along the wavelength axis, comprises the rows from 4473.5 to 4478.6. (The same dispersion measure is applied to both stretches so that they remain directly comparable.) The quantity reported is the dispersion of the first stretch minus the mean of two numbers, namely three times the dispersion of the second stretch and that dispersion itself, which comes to 0.014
